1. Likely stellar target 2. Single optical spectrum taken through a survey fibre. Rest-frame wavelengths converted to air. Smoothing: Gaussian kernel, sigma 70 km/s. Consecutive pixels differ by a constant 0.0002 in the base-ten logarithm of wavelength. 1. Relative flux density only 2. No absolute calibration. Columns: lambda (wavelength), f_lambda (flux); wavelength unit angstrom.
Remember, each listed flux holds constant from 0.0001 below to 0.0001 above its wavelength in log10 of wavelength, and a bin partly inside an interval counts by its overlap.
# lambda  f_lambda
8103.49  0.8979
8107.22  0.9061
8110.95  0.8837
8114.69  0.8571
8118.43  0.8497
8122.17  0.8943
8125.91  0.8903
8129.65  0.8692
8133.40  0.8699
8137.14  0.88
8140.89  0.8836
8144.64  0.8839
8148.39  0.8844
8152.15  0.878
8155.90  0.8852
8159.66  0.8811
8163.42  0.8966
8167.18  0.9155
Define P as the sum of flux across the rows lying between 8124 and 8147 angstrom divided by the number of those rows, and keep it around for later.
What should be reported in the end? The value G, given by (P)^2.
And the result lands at 0.773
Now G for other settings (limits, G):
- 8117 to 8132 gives 0.767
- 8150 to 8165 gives 0.784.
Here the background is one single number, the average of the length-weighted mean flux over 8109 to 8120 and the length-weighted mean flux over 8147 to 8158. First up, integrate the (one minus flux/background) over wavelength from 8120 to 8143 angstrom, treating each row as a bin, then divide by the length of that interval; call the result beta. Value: -0.009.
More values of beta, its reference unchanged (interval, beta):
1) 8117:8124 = 0.000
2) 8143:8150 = -0.013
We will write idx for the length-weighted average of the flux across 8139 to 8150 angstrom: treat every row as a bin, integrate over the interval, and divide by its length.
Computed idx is 0.884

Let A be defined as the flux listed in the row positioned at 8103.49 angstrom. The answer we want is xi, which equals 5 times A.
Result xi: 4.49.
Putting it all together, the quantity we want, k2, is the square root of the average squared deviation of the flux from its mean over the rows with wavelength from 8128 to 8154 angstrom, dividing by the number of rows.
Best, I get 0.006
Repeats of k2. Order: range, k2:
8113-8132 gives 0.018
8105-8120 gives 0.022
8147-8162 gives 0.003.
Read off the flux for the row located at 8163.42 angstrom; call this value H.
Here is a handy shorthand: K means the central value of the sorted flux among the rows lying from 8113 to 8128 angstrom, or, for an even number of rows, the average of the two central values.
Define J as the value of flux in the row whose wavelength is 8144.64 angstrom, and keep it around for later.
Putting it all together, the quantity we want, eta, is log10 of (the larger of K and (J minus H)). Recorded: -0.059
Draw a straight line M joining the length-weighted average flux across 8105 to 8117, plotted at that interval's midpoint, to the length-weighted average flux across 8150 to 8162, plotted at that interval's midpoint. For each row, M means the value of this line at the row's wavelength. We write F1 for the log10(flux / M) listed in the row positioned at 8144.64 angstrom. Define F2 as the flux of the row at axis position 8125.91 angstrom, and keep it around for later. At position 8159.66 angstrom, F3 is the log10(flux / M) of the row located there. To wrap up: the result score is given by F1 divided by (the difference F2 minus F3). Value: 0.0013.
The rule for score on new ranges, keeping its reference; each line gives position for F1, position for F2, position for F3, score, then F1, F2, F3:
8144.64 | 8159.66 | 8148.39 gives 0.0013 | 0.0011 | 0.8811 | 0.001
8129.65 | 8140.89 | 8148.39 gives -0.0070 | -0.0062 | 0.8836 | 0.001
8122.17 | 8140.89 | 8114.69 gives 0.0069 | 0.0062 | 0.8836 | -0.012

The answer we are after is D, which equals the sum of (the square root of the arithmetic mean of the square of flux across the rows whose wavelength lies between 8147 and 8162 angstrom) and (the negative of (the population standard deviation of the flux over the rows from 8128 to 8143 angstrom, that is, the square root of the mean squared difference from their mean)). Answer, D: 0.876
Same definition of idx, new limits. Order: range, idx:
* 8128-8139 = 0.873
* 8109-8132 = 0.874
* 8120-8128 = 0.890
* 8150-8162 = 0.882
